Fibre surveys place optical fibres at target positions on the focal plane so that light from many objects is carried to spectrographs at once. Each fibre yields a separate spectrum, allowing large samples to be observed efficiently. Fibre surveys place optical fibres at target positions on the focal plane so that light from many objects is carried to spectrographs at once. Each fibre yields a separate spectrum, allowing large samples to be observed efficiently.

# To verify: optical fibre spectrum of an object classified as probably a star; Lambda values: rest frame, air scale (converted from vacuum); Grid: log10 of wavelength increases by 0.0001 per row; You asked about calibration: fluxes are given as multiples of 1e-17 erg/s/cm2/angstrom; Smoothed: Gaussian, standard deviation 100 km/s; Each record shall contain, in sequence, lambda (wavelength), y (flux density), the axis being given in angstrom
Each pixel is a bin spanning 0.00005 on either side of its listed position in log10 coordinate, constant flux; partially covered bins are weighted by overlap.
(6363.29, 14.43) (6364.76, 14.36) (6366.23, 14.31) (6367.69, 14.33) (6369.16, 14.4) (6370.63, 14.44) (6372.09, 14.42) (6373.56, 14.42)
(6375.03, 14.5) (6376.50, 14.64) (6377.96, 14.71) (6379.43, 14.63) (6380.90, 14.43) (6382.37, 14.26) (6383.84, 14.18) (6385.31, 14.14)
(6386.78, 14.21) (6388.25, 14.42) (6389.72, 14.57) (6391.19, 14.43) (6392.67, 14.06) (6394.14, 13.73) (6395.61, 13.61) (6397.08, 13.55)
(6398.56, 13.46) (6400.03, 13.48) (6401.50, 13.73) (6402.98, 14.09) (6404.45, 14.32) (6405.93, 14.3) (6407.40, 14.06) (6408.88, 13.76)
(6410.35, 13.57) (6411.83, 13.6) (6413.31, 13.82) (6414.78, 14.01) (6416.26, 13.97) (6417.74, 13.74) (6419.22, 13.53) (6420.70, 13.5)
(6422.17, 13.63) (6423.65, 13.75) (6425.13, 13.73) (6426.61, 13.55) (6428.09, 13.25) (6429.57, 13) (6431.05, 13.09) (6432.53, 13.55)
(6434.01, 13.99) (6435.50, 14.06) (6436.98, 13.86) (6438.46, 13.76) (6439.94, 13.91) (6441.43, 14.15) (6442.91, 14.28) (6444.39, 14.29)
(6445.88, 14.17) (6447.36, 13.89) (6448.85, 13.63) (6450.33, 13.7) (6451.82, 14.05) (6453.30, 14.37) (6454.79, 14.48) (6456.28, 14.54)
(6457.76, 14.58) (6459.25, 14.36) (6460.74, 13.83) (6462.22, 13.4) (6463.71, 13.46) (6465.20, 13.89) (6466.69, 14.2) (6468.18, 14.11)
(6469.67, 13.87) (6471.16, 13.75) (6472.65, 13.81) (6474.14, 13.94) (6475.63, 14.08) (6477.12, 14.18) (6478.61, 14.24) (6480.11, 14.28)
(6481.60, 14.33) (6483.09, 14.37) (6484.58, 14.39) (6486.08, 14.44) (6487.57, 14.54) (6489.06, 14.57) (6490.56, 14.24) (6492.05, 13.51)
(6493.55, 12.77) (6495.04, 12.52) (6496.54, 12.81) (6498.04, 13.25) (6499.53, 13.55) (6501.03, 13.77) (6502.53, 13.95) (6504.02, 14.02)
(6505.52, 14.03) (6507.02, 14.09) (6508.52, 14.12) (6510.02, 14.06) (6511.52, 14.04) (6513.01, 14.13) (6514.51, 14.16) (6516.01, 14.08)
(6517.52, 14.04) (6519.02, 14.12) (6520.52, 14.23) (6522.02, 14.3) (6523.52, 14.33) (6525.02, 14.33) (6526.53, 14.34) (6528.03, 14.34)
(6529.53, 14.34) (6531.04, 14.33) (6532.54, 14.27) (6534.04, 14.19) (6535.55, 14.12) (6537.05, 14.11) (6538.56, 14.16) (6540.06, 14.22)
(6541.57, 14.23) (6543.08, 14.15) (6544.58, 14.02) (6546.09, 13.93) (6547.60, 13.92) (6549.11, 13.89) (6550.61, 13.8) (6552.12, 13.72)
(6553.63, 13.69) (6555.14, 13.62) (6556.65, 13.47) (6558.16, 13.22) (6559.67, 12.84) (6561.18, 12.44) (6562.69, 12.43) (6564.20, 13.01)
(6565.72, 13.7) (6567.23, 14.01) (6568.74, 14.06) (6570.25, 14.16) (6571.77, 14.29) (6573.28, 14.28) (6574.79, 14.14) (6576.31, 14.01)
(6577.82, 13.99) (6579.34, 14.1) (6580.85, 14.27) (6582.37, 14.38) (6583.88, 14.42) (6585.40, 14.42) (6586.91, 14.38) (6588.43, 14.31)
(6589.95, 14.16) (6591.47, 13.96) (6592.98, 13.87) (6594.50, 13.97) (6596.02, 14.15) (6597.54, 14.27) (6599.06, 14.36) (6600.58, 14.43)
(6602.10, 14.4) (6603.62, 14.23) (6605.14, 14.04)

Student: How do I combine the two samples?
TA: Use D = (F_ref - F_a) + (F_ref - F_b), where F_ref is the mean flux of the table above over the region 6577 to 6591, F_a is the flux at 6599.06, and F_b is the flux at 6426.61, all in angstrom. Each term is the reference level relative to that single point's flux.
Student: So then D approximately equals 0.6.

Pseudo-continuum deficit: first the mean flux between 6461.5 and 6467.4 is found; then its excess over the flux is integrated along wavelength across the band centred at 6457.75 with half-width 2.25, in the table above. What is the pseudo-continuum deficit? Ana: -3.4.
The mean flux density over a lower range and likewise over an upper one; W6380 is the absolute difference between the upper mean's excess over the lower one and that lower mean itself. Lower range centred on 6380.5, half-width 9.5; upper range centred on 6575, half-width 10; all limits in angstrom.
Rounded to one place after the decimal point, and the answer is 14.7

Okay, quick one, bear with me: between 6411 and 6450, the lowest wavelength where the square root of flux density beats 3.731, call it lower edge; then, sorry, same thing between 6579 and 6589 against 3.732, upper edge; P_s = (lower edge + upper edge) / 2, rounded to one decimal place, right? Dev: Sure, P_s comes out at 6497.1 angstrom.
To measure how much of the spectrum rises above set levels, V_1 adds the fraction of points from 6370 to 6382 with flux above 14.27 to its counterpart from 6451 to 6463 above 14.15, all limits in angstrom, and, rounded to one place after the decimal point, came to 1.6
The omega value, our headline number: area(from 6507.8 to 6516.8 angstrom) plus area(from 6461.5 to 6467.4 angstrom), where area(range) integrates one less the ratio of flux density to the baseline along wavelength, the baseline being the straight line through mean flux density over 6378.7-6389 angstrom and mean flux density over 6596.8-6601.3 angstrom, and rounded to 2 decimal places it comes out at 0.40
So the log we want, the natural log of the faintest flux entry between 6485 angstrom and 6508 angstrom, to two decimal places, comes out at 2.53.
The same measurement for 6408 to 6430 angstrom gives 2.56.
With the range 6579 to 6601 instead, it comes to 2.63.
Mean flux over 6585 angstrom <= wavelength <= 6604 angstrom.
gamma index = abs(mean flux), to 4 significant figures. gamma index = 14.22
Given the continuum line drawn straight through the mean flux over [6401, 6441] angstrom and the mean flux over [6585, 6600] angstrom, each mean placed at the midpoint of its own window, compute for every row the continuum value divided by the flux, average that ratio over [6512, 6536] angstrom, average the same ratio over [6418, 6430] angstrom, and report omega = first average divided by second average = 0.97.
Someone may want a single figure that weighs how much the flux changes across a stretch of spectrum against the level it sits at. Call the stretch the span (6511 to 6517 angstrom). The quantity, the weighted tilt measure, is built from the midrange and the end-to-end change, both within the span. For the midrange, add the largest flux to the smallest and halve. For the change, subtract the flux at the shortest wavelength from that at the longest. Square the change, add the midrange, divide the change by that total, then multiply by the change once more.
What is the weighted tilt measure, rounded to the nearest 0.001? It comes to 0.000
